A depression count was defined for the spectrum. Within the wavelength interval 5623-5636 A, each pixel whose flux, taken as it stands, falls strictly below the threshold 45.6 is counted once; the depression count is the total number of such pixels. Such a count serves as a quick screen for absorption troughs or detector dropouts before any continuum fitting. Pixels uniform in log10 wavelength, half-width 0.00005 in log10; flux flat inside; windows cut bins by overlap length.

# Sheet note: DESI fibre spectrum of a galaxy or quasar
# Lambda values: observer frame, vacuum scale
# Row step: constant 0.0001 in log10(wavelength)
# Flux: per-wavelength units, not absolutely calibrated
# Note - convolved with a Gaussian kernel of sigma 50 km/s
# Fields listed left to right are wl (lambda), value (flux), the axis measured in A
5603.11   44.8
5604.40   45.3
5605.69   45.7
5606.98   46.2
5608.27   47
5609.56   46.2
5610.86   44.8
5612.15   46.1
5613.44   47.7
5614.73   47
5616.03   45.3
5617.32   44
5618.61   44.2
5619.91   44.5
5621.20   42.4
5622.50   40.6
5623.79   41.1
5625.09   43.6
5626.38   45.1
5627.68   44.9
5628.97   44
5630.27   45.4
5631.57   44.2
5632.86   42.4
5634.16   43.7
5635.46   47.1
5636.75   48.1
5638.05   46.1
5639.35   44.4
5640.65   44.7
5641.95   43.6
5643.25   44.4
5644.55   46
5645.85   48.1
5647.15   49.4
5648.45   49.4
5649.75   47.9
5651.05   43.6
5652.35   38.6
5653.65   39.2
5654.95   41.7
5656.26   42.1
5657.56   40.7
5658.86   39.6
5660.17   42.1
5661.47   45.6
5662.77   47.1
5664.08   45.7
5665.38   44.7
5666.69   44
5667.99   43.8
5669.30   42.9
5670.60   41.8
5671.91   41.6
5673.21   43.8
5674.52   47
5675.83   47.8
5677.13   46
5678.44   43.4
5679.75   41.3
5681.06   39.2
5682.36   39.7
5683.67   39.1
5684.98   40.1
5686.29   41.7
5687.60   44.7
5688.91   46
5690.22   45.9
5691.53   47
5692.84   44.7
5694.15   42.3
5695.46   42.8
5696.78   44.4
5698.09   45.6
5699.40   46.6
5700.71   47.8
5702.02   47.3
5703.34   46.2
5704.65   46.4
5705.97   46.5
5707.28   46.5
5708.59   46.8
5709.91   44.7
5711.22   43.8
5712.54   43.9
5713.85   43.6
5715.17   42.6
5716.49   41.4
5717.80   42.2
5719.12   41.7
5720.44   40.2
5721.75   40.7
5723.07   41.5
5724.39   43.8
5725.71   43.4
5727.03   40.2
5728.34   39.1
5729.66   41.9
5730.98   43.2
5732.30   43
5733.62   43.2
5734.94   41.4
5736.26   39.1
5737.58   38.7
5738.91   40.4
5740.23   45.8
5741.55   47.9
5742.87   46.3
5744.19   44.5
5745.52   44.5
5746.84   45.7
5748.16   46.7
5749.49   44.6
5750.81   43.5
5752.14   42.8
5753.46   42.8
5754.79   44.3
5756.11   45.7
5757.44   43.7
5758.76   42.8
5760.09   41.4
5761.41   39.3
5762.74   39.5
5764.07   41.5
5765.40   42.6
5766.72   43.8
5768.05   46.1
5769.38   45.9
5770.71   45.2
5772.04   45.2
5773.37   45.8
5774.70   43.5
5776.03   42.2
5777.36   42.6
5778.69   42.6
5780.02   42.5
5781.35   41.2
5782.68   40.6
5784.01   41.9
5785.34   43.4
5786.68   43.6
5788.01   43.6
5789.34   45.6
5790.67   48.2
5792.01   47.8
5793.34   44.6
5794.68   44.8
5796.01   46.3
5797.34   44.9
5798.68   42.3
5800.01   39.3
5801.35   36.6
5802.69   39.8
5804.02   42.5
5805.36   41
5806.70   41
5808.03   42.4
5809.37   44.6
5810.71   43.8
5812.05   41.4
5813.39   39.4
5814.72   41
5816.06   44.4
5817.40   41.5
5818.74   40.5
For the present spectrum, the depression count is 9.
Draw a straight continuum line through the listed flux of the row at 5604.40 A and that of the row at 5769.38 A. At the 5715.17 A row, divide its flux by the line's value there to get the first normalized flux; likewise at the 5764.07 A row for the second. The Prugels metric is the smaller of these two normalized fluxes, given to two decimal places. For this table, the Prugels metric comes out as 0.90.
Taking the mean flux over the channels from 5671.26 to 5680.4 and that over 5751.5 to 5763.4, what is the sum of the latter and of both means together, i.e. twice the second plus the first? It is 129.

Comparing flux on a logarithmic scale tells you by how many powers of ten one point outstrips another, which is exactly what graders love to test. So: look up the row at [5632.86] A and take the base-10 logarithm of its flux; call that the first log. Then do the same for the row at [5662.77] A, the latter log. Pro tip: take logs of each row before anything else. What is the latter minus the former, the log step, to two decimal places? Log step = 0.05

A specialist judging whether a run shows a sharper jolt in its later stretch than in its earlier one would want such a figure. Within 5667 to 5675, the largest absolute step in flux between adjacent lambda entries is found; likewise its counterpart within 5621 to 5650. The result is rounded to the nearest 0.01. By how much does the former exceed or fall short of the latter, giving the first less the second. -0.20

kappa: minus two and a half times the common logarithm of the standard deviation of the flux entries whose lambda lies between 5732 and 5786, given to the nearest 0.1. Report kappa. -0.9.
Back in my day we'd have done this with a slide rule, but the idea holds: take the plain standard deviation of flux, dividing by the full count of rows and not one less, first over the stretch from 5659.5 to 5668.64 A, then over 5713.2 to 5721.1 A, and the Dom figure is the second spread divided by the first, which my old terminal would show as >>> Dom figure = 0.70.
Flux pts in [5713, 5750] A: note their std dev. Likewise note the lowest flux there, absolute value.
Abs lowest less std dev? 36.3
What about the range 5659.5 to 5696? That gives 36.6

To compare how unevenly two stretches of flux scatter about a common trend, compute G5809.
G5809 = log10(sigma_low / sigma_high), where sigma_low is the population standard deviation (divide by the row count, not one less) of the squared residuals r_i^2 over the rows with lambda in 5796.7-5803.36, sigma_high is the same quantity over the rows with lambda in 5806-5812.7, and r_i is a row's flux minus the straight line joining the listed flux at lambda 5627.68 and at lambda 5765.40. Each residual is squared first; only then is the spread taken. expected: 0.6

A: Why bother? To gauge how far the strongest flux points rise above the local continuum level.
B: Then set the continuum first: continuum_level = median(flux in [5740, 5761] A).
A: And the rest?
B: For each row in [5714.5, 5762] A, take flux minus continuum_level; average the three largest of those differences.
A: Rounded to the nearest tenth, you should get 2.5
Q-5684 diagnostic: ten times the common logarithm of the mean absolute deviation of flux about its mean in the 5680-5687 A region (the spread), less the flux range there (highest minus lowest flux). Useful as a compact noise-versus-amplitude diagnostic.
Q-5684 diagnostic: -3.8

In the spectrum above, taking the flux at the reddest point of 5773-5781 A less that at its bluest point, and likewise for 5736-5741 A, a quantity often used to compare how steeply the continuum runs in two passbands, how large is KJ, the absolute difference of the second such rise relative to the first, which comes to 10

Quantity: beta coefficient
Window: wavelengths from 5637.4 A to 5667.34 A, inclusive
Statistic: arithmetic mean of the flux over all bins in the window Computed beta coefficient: 44.3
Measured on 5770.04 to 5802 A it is 43.5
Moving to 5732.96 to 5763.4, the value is 43.2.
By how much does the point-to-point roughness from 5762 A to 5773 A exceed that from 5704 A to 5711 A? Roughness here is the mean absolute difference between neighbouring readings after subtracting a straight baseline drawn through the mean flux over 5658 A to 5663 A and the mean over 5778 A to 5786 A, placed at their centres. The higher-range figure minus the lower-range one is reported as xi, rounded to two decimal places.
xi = 0.45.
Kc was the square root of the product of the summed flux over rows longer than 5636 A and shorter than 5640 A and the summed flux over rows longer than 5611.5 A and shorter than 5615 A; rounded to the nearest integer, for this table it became 140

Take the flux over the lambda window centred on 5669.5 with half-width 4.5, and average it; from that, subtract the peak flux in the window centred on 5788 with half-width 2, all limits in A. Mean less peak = -2.4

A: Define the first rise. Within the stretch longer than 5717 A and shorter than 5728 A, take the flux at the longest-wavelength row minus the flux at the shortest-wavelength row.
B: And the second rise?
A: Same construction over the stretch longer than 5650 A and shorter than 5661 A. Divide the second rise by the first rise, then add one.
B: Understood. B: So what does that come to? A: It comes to 2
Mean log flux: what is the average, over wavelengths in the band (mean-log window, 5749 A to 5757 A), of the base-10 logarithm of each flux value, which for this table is 1.64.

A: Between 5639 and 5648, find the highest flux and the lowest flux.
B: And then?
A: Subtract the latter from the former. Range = 5.8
